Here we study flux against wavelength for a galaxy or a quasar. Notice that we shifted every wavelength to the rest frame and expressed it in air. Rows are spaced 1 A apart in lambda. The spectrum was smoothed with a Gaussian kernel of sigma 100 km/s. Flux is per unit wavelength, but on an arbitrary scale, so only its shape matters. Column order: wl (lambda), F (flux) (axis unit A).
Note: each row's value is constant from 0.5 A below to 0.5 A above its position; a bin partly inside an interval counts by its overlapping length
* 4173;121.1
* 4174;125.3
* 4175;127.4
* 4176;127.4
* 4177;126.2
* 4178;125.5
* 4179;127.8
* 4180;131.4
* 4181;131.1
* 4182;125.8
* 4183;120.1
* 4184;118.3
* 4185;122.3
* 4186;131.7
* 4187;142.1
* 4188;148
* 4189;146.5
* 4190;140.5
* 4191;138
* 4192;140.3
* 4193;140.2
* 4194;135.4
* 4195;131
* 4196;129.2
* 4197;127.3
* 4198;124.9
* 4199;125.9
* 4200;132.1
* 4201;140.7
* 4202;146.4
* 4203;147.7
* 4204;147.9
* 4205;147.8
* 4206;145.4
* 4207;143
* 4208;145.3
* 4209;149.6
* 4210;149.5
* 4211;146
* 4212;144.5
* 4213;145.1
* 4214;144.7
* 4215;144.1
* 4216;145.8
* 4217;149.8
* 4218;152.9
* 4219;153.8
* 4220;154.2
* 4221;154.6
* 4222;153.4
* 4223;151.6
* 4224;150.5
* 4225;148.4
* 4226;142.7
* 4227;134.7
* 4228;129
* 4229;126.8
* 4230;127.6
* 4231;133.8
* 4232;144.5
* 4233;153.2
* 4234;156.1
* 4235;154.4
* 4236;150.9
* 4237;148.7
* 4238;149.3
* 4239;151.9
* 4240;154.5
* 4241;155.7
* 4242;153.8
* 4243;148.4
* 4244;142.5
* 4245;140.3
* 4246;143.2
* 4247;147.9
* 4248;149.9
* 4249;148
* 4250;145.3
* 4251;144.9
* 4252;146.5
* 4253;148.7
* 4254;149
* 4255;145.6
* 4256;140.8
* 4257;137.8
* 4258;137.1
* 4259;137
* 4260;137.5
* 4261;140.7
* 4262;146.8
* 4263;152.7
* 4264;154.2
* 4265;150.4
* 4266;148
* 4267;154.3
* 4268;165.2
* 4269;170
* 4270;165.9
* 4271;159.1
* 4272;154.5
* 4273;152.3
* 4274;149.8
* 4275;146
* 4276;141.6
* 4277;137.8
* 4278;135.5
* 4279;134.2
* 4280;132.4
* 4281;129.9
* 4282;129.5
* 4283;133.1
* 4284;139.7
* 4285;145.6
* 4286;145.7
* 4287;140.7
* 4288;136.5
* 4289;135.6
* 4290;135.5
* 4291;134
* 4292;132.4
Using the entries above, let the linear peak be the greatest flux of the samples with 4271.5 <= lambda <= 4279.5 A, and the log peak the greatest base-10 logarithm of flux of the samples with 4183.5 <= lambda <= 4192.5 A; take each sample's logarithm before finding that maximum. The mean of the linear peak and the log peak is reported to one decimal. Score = 78.3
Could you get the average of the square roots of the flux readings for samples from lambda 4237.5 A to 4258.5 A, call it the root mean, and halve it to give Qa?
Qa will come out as 6.06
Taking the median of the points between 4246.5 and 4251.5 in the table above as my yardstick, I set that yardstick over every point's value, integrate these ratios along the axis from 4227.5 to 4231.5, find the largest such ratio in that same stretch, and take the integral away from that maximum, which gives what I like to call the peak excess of -3.41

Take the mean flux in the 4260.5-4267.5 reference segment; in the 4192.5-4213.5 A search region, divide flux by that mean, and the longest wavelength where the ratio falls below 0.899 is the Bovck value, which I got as 4200 A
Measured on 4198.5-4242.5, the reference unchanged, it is 4231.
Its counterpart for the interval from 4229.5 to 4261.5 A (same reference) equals 4231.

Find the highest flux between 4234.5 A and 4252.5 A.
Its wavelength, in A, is 4241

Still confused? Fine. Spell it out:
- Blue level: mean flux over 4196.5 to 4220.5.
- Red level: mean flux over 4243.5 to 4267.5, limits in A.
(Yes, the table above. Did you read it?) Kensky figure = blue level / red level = 0.99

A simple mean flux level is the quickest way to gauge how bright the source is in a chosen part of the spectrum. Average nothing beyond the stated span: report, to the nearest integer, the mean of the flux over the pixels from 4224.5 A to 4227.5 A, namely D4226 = 142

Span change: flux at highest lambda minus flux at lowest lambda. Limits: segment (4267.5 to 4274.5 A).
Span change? -15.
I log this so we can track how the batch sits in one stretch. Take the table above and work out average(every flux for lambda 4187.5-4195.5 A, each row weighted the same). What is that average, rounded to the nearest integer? 140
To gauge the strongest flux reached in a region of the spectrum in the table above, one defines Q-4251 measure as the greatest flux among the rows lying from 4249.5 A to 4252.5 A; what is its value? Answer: 146.5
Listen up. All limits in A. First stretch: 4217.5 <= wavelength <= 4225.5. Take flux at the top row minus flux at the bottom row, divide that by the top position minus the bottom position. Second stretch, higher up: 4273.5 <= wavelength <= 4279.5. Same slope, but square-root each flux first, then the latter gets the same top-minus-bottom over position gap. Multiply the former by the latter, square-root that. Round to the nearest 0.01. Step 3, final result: 0.29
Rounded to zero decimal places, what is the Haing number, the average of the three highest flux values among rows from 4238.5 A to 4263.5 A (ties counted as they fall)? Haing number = 155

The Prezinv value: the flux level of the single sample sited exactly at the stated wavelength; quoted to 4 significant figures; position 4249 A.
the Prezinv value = 148.0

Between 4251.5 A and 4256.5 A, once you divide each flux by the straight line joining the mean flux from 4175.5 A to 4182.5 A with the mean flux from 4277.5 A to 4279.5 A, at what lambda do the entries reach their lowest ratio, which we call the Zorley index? 4256 A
